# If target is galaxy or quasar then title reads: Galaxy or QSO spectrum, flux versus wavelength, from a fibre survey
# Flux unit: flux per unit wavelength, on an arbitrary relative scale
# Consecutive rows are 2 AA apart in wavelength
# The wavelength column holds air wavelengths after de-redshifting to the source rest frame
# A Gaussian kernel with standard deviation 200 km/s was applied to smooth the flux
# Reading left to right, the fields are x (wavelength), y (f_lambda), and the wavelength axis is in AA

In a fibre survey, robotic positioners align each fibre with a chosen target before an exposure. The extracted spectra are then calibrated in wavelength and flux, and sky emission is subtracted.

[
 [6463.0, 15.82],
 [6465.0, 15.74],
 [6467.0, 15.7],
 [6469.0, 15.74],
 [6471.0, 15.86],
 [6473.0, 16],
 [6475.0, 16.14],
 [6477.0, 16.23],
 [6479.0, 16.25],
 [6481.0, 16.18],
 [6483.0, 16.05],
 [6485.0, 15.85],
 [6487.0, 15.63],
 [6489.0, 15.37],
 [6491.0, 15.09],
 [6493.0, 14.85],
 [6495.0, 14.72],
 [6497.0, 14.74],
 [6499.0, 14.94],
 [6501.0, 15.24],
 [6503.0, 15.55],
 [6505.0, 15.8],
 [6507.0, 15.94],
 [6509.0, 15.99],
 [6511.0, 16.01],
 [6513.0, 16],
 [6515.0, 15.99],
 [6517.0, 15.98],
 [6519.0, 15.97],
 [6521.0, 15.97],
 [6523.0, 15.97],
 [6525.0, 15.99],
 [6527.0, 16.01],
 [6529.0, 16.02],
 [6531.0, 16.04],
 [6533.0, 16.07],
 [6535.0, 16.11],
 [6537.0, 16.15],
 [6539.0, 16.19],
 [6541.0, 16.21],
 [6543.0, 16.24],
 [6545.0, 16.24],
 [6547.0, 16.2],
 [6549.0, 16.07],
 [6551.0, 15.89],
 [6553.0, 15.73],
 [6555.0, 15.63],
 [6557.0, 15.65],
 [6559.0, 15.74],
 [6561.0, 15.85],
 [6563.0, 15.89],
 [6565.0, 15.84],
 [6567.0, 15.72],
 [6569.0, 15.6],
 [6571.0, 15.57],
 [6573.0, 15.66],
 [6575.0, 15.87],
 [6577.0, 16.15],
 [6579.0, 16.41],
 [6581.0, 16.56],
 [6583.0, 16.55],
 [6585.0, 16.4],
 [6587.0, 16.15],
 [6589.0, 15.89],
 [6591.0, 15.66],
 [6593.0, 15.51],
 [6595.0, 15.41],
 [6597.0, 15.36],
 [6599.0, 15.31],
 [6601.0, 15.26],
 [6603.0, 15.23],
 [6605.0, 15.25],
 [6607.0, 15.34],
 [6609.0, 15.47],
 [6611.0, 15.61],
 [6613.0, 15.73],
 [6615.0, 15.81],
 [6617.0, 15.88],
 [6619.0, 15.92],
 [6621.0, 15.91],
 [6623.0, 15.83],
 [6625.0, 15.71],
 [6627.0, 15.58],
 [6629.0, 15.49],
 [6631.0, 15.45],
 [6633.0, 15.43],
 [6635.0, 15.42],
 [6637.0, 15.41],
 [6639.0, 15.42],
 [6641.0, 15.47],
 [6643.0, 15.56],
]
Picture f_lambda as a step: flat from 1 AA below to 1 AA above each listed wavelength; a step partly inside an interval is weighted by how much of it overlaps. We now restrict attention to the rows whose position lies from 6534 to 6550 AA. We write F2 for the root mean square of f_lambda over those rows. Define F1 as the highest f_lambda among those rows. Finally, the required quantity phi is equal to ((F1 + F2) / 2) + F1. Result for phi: 32.4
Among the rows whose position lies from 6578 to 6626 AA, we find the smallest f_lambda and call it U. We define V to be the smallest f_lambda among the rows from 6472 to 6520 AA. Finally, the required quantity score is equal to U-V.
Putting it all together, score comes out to 0.51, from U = 15.23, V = 14.72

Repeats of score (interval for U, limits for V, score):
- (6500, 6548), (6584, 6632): 0.01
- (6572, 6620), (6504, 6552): -0.57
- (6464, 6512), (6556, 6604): -0.51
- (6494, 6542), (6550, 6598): -0.64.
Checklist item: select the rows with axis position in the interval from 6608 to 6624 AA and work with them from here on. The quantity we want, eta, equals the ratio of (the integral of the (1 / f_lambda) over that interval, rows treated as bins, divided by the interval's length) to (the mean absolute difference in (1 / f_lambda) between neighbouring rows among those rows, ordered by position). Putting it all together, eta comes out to 203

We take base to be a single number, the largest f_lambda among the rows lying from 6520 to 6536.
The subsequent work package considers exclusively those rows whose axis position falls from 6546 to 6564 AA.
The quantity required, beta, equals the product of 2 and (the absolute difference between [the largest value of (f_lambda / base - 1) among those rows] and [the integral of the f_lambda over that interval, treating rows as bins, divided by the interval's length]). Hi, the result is 31.7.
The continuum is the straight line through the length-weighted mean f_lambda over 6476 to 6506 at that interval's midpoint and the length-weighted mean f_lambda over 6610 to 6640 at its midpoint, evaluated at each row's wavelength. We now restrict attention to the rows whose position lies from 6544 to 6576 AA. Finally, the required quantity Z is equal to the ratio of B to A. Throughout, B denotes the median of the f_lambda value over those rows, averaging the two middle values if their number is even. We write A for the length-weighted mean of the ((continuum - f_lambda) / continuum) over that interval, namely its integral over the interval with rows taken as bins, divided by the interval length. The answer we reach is -983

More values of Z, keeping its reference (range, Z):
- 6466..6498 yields -1526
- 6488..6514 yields 2229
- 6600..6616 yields 1507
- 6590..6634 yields 3267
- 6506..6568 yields -578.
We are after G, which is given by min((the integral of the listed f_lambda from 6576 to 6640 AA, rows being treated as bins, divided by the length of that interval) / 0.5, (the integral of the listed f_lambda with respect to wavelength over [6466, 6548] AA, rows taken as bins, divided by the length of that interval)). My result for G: 15.8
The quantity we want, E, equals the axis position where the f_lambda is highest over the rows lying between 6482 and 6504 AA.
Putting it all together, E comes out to 6483.0 AA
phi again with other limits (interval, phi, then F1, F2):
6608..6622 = 31.8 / 15.92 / 15.8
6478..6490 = 32.3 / 16.25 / 15.9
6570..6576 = 31.7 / 15.87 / 15.7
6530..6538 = 32.3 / 16.15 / 16.1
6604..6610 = 30.9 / 15.47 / 15.4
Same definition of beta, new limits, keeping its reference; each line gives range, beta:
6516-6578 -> 31.9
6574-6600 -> 31.8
